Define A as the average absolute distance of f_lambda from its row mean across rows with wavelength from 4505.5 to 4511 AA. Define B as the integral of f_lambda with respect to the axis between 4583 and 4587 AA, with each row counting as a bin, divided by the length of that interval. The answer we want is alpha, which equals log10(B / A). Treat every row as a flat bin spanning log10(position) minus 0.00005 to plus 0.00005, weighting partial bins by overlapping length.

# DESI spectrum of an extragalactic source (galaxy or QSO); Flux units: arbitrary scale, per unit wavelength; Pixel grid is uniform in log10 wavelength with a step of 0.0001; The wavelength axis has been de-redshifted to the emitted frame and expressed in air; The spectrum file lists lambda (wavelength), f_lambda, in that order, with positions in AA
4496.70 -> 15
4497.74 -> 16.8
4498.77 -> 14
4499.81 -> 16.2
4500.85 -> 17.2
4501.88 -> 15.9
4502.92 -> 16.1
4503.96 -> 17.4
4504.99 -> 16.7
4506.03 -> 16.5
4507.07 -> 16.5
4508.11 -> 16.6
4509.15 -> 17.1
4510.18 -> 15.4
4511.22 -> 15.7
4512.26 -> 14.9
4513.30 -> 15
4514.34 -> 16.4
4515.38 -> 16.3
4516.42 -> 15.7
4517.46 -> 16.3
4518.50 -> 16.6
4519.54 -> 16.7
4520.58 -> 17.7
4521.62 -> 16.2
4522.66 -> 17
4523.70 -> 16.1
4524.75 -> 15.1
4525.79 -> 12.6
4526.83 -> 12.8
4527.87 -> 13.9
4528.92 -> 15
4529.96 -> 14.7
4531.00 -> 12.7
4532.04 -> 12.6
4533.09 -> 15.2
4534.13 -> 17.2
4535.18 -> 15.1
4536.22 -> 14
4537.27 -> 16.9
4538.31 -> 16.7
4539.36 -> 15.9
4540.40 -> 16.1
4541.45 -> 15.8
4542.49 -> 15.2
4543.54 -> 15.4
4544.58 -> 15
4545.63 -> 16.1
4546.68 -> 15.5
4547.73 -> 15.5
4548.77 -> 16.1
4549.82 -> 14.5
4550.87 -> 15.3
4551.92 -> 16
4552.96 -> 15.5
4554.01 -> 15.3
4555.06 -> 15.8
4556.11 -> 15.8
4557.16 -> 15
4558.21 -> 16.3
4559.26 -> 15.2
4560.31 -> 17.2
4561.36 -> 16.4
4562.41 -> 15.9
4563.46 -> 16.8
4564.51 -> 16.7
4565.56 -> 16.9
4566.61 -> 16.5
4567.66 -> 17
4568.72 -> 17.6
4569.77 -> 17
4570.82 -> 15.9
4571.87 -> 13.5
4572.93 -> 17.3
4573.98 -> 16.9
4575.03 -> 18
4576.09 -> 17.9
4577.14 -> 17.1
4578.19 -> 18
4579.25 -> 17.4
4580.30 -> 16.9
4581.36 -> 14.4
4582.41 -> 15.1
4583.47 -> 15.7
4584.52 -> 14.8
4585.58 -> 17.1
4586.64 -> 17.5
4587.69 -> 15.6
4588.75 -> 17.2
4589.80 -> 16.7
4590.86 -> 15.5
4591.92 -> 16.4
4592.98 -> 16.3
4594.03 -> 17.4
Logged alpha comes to 1.60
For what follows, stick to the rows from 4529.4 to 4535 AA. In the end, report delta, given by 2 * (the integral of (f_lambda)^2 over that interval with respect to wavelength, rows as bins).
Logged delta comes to 2393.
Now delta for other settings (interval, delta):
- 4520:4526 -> 3081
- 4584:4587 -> 1620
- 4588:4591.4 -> 1833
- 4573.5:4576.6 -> 1922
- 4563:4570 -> 4012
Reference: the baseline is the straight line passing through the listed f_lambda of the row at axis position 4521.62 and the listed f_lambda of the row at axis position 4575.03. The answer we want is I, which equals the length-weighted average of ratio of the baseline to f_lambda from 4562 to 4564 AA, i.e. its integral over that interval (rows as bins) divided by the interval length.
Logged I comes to 1.08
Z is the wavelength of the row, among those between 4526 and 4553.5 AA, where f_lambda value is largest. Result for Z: 4534.13 AA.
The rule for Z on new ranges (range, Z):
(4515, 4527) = 4520.58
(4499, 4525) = 4520.58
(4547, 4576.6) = 4575.03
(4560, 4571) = 4568.72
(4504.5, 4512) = 4509.15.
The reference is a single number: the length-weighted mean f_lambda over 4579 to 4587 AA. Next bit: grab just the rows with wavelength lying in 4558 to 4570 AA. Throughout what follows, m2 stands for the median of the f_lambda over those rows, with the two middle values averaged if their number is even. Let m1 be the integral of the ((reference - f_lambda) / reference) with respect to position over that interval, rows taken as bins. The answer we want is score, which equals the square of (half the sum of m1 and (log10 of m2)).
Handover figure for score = 0.15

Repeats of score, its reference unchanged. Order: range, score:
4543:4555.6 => 0.65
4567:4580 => 0.06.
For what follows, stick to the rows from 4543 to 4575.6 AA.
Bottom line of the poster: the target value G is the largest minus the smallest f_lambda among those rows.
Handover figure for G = 4.5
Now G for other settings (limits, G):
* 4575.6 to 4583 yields 3.6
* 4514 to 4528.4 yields 5.1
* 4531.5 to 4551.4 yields 4.6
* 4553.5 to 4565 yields 2.2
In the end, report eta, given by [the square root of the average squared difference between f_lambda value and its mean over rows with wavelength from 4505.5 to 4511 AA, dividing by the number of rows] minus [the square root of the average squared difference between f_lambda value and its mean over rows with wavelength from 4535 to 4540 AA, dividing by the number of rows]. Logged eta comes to -0.5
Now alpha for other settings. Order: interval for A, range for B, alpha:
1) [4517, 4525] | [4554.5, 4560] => 1.46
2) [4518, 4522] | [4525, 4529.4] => 1.48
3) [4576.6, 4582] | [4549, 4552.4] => 1.21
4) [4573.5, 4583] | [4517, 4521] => 1.25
